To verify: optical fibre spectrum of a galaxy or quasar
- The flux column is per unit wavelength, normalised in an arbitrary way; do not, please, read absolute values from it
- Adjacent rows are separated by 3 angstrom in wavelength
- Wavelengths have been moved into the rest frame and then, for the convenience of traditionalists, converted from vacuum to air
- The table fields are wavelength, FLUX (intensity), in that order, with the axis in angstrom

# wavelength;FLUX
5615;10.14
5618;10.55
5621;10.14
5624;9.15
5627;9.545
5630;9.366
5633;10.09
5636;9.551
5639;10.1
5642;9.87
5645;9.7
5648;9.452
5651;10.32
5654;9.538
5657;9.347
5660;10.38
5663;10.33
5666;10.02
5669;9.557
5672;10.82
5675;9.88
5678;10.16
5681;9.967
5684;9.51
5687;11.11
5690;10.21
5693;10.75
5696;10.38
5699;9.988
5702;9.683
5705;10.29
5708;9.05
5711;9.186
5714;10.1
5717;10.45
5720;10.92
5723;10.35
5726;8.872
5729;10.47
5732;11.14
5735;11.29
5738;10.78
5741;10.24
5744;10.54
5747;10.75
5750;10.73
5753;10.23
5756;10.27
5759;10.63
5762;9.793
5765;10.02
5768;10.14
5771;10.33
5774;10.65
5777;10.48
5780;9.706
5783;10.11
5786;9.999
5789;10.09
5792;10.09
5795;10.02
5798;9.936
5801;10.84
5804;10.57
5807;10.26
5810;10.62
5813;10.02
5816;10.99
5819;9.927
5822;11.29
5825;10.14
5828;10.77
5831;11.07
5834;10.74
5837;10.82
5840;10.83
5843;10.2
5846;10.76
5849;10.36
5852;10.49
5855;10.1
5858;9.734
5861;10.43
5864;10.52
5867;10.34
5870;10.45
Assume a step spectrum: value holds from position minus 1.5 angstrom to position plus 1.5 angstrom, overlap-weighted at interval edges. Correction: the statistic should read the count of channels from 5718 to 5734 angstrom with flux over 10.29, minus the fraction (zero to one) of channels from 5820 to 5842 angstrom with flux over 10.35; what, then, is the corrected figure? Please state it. 3.1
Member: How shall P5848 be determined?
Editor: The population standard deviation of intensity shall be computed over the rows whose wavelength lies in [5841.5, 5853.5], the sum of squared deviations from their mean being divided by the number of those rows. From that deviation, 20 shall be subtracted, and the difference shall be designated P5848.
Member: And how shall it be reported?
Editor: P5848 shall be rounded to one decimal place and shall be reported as -19.8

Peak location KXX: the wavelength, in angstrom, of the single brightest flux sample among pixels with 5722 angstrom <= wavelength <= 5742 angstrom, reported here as 5735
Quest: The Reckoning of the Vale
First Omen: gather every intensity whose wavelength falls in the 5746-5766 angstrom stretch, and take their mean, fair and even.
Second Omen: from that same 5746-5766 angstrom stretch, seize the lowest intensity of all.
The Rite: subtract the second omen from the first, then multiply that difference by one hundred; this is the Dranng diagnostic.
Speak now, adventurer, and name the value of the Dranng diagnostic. 55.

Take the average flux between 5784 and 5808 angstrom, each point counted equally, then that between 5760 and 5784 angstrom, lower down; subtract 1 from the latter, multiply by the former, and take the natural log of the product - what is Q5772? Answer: 4.54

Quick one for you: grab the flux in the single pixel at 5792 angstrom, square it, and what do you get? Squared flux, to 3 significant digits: 102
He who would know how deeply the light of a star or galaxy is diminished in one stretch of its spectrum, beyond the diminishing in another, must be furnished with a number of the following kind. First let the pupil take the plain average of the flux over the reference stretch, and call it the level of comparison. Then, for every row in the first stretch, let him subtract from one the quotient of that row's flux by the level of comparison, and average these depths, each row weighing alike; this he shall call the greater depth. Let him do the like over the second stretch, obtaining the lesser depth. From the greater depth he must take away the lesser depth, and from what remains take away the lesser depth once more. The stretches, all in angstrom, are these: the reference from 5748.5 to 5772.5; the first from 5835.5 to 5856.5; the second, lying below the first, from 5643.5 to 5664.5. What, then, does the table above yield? -0.10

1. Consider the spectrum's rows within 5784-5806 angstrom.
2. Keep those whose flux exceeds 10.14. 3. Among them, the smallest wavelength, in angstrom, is 5801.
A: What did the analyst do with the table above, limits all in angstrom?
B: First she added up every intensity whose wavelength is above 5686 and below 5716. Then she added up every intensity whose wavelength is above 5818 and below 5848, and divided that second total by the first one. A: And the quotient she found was 1.06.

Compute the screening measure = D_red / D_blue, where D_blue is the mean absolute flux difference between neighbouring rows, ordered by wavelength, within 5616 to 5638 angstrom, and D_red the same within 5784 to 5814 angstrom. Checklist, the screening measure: 0.55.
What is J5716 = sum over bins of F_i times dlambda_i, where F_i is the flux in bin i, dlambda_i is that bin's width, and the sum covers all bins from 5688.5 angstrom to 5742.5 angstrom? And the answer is 552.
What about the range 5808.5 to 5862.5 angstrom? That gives 568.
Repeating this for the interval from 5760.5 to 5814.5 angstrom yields 551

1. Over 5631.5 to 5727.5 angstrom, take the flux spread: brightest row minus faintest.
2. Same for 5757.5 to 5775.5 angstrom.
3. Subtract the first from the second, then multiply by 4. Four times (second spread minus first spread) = -5.5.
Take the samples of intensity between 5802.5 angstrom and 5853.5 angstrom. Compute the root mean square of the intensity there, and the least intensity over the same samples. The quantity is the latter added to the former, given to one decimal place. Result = 20.5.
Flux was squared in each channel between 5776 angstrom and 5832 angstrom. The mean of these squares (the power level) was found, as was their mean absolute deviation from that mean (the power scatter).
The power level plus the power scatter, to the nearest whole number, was 116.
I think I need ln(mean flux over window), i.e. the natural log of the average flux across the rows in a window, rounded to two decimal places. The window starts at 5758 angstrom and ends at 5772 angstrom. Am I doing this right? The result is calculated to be 2.32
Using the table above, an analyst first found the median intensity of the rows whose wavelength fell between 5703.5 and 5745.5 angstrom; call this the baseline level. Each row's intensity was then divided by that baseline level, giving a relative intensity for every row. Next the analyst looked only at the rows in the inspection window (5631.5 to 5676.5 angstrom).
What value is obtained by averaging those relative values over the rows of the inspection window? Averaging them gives 0.95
